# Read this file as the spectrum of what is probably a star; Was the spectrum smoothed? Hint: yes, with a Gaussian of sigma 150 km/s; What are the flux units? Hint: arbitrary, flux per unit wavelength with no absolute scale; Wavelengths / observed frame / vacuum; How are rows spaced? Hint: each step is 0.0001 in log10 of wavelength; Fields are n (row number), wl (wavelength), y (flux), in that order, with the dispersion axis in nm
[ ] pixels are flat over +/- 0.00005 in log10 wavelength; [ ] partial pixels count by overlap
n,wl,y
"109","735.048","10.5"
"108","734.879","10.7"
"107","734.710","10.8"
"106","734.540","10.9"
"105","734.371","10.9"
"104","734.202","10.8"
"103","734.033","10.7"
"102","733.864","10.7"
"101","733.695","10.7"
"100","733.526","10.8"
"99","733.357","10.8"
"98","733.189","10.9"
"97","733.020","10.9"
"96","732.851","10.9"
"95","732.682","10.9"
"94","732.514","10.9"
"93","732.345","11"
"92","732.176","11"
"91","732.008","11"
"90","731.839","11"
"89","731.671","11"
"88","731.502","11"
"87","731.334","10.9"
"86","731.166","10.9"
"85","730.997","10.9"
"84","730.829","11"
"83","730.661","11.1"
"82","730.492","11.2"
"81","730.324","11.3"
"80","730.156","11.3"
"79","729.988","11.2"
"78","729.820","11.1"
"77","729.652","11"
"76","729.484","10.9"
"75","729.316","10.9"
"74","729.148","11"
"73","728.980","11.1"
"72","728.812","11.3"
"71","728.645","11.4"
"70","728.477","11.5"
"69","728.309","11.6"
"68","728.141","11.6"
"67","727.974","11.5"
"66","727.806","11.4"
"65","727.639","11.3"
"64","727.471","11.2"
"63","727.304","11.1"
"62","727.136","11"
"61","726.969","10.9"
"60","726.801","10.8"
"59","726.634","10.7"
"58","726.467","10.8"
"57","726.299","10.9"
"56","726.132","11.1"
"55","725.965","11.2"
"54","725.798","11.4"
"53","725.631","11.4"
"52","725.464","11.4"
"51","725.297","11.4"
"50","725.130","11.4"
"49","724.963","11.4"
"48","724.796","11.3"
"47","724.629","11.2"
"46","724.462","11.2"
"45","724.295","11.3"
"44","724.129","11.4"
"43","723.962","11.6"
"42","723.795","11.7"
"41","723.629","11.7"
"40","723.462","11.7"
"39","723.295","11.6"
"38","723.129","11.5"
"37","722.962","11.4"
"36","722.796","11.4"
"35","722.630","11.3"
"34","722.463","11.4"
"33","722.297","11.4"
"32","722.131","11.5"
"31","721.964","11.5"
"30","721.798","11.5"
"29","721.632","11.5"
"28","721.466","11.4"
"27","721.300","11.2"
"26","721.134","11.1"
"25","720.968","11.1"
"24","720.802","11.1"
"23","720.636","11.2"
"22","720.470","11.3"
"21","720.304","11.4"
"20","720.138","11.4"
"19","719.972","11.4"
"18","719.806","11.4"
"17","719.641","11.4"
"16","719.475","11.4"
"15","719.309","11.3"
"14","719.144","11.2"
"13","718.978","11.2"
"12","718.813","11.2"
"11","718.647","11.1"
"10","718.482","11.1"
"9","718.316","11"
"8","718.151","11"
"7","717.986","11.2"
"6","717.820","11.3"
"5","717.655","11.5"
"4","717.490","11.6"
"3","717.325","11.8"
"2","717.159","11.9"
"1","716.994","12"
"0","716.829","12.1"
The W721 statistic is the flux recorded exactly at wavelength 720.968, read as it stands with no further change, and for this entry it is 11.1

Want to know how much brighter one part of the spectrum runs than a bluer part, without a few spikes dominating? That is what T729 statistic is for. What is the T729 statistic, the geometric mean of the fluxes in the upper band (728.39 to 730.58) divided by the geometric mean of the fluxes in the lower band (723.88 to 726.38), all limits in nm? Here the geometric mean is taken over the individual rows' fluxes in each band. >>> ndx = 0.988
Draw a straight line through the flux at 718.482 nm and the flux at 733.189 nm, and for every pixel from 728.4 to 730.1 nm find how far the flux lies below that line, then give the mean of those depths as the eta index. -0.19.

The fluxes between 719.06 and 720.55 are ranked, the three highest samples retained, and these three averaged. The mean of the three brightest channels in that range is 11.4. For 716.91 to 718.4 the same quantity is 11.9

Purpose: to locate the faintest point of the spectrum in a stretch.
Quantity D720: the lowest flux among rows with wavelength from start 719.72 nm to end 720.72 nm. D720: 11.2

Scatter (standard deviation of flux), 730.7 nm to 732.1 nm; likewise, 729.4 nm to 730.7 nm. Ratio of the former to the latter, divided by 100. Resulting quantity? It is 0.0037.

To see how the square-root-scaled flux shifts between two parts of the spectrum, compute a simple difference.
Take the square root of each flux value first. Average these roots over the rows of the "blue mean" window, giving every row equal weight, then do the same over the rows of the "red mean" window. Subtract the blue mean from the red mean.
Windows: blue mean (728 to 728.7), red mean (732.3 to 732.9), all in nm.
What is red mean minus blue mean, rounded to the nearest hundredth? -0.09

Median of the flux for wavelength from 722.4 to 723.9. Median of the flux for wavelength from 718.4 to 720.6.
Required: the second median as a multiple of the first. 0.983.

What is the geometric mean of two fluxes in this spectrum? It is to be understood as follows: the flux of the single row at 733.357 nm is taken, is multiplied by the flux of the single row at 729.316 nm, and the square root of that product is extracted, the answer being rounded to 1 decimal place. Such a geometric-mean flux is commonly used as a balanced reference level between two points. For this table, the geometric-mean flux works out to 10.8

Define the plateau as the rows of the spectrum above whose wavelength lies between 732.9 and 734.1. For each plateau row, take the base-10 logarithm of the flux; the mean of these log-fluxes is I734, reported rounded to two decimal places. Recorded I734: 1.03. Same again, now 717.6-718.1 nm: 1.05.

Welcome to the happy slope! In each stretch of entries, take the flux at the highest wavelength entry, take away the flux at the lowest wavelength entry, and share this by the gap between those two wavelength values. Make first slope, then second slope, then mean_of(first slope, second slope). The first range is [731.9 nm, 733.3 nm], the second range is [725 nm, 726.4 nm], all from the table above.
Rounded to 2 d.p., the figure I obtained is -0.26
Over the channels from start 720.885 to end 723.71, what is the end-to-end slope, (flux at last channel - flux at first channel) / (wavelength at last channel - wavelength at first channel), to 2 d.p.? 0.23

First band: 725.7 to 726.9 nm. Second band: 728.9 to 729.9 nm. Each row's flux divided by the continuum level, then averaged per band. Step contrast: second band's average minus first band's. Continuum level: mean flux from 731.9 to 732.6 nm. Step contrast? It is 0.001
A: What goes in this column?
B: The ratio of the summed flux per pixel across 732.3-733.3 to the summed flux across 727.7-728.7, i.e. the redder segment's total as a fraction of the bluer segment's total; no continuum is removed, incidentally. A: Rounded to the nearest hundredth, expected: 0.95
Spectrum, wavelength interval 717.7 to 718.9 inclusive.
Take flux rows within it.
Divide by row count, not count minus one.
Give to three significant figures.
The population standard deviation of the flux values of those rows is 0.103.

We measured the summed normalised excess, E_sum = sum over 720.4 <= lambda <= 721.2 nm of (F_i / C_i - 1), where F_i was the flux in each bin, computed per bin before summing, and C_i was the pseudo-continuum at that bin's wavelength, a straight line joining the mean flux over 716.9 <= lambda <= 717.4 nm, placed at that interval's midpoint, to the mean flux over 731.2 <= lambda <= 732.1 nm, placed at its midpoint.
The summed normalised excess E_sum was -0.22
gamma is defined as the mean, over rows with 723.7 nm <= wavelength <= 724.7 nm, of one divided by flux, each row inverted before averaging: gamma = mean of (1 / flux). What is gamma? 0.0877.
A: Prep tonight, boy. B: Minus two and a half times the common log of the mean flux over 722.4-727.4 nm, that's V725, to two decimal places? -2.63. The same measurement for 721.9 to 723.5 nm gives -2.65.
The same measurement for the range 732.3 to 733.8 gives -2.59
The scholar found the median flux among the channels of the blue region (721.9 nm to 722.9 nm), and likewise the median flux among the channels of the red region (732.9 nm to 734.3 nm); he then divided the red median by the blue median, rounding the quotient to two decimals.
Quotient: 0.95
